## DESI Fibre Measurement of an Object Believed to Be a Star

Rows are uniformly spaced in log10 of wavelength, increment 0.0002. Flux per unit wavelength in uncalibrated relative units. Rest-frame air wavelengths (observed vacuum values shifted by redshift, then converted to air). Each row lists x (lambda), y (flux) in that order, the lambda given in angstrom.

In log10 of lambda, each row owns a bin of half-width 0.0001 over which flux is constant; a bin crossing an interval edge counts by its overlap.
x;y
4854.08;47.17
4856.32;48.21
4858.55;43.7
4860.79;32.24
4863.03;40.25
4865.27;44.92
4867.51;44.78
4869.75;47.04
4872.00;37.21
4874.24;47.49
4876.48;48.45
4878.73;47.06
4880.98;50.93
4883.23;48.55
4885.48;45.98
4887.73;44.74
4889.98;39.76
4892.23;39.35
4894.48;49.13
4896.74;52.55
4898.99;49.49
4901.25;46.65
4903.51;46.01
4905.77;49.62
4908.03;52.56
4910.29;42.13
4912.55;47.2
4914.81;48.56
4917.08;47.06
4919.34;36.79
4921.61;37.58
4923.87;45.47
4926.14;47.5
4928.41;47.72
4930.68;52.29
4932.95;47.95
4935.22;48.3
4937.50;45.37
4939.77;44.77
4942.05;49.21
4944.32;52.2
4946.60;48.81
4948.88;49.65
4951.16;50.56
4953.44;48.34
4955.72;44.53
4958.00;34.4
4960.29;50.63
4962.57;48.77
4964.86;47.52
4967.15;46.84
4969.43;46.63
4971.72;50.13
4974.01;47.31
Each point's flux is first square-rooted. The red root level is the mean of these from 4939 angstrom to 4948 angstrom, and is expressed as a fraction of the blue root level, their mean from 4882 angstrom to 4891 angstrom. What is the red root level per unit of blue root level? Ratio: 1.04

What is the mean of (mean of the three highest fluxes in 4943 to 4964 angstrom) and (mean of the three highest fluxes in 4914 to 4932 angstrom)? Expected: 50.3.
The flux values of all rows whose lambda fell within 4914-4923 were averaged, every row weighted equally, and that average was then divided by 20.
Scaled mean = 2.12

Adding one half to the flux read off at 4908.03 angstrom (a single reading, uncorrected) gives 53.1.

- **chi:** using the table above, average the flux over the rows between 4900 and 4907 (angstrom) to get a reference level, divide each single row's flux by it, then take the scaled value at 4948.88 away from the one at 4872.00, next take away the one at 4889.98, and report -1.10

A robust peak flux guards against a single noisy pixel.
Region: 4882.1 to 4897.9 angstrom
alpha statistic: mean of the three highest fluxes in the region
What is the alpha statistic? 50.1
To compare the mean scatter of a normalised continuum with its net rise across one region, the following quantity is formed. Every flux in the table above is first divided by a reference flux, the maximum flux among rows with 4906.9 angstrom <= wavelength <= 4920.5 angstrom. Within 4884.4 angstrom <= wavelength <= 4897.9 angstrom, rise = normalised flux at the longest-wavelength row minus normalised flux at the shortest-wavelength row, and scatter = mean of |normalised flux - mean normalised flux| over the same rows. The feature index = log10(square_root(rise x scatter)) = -1.0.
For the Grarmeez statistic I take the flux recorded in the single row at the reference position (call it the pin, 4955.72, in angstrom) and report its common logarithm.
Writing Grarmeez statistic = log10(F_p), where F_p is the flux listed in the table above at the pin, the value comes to 1.65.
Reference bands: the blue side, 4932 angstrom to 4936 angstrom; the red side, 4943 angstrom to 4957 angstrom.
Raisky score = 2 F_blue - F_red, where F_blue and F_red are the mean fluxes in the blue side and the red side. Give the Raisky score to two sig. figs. 47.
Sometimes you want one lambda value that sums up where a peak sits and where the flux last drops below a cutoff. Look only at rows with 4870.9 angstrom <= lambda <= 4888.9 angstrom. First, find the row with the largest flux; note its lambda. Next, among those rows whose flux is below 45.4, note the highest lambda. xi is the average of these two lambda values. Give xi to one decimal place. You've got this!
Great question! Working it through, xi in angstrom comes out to 4884.4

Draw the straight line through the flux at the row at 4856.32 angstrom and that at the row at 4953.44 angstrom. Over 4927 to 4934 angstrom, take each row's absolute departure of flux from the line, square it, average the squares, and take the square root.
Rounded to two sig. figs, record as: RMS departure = 2.3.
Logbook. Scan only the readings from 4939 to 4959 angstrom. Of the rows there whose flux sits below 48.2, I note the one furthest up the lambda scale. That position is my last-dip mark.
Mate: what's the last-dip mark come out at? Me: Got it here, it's 4958.00 angstrom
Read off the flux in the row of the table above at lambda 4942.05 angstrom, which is 49.21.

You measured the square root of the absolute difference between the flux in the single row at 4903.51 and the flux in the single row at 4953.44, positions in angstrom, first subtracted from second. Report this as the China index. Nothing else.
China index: 1.5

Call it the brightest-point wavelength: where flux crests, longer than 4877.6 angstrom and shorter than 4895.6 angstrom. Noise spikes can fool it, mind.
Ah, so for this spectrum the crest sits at 4880.98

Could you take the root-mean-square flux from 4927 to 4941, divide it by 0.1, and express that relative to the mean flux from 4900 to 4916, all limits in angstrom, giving 10.1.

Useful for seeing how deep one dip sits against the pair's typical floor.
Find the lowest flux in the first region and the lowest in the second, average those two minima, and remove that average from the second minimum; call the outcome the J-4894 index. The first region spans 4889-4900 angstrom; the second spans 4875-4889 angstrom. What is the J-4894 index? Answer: 3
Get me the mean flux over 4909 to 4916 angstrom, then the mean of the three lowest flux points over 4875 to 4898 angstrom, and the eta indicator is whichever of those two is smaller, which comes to 41.3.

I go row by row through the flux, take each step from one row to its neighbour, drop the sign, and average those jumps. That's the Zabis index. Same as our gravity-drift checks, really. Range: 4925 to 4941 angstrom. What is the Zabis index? 2.2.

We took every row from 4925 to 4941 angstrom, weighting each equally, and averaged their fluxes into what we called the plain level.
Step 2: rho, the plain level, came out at 47.7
